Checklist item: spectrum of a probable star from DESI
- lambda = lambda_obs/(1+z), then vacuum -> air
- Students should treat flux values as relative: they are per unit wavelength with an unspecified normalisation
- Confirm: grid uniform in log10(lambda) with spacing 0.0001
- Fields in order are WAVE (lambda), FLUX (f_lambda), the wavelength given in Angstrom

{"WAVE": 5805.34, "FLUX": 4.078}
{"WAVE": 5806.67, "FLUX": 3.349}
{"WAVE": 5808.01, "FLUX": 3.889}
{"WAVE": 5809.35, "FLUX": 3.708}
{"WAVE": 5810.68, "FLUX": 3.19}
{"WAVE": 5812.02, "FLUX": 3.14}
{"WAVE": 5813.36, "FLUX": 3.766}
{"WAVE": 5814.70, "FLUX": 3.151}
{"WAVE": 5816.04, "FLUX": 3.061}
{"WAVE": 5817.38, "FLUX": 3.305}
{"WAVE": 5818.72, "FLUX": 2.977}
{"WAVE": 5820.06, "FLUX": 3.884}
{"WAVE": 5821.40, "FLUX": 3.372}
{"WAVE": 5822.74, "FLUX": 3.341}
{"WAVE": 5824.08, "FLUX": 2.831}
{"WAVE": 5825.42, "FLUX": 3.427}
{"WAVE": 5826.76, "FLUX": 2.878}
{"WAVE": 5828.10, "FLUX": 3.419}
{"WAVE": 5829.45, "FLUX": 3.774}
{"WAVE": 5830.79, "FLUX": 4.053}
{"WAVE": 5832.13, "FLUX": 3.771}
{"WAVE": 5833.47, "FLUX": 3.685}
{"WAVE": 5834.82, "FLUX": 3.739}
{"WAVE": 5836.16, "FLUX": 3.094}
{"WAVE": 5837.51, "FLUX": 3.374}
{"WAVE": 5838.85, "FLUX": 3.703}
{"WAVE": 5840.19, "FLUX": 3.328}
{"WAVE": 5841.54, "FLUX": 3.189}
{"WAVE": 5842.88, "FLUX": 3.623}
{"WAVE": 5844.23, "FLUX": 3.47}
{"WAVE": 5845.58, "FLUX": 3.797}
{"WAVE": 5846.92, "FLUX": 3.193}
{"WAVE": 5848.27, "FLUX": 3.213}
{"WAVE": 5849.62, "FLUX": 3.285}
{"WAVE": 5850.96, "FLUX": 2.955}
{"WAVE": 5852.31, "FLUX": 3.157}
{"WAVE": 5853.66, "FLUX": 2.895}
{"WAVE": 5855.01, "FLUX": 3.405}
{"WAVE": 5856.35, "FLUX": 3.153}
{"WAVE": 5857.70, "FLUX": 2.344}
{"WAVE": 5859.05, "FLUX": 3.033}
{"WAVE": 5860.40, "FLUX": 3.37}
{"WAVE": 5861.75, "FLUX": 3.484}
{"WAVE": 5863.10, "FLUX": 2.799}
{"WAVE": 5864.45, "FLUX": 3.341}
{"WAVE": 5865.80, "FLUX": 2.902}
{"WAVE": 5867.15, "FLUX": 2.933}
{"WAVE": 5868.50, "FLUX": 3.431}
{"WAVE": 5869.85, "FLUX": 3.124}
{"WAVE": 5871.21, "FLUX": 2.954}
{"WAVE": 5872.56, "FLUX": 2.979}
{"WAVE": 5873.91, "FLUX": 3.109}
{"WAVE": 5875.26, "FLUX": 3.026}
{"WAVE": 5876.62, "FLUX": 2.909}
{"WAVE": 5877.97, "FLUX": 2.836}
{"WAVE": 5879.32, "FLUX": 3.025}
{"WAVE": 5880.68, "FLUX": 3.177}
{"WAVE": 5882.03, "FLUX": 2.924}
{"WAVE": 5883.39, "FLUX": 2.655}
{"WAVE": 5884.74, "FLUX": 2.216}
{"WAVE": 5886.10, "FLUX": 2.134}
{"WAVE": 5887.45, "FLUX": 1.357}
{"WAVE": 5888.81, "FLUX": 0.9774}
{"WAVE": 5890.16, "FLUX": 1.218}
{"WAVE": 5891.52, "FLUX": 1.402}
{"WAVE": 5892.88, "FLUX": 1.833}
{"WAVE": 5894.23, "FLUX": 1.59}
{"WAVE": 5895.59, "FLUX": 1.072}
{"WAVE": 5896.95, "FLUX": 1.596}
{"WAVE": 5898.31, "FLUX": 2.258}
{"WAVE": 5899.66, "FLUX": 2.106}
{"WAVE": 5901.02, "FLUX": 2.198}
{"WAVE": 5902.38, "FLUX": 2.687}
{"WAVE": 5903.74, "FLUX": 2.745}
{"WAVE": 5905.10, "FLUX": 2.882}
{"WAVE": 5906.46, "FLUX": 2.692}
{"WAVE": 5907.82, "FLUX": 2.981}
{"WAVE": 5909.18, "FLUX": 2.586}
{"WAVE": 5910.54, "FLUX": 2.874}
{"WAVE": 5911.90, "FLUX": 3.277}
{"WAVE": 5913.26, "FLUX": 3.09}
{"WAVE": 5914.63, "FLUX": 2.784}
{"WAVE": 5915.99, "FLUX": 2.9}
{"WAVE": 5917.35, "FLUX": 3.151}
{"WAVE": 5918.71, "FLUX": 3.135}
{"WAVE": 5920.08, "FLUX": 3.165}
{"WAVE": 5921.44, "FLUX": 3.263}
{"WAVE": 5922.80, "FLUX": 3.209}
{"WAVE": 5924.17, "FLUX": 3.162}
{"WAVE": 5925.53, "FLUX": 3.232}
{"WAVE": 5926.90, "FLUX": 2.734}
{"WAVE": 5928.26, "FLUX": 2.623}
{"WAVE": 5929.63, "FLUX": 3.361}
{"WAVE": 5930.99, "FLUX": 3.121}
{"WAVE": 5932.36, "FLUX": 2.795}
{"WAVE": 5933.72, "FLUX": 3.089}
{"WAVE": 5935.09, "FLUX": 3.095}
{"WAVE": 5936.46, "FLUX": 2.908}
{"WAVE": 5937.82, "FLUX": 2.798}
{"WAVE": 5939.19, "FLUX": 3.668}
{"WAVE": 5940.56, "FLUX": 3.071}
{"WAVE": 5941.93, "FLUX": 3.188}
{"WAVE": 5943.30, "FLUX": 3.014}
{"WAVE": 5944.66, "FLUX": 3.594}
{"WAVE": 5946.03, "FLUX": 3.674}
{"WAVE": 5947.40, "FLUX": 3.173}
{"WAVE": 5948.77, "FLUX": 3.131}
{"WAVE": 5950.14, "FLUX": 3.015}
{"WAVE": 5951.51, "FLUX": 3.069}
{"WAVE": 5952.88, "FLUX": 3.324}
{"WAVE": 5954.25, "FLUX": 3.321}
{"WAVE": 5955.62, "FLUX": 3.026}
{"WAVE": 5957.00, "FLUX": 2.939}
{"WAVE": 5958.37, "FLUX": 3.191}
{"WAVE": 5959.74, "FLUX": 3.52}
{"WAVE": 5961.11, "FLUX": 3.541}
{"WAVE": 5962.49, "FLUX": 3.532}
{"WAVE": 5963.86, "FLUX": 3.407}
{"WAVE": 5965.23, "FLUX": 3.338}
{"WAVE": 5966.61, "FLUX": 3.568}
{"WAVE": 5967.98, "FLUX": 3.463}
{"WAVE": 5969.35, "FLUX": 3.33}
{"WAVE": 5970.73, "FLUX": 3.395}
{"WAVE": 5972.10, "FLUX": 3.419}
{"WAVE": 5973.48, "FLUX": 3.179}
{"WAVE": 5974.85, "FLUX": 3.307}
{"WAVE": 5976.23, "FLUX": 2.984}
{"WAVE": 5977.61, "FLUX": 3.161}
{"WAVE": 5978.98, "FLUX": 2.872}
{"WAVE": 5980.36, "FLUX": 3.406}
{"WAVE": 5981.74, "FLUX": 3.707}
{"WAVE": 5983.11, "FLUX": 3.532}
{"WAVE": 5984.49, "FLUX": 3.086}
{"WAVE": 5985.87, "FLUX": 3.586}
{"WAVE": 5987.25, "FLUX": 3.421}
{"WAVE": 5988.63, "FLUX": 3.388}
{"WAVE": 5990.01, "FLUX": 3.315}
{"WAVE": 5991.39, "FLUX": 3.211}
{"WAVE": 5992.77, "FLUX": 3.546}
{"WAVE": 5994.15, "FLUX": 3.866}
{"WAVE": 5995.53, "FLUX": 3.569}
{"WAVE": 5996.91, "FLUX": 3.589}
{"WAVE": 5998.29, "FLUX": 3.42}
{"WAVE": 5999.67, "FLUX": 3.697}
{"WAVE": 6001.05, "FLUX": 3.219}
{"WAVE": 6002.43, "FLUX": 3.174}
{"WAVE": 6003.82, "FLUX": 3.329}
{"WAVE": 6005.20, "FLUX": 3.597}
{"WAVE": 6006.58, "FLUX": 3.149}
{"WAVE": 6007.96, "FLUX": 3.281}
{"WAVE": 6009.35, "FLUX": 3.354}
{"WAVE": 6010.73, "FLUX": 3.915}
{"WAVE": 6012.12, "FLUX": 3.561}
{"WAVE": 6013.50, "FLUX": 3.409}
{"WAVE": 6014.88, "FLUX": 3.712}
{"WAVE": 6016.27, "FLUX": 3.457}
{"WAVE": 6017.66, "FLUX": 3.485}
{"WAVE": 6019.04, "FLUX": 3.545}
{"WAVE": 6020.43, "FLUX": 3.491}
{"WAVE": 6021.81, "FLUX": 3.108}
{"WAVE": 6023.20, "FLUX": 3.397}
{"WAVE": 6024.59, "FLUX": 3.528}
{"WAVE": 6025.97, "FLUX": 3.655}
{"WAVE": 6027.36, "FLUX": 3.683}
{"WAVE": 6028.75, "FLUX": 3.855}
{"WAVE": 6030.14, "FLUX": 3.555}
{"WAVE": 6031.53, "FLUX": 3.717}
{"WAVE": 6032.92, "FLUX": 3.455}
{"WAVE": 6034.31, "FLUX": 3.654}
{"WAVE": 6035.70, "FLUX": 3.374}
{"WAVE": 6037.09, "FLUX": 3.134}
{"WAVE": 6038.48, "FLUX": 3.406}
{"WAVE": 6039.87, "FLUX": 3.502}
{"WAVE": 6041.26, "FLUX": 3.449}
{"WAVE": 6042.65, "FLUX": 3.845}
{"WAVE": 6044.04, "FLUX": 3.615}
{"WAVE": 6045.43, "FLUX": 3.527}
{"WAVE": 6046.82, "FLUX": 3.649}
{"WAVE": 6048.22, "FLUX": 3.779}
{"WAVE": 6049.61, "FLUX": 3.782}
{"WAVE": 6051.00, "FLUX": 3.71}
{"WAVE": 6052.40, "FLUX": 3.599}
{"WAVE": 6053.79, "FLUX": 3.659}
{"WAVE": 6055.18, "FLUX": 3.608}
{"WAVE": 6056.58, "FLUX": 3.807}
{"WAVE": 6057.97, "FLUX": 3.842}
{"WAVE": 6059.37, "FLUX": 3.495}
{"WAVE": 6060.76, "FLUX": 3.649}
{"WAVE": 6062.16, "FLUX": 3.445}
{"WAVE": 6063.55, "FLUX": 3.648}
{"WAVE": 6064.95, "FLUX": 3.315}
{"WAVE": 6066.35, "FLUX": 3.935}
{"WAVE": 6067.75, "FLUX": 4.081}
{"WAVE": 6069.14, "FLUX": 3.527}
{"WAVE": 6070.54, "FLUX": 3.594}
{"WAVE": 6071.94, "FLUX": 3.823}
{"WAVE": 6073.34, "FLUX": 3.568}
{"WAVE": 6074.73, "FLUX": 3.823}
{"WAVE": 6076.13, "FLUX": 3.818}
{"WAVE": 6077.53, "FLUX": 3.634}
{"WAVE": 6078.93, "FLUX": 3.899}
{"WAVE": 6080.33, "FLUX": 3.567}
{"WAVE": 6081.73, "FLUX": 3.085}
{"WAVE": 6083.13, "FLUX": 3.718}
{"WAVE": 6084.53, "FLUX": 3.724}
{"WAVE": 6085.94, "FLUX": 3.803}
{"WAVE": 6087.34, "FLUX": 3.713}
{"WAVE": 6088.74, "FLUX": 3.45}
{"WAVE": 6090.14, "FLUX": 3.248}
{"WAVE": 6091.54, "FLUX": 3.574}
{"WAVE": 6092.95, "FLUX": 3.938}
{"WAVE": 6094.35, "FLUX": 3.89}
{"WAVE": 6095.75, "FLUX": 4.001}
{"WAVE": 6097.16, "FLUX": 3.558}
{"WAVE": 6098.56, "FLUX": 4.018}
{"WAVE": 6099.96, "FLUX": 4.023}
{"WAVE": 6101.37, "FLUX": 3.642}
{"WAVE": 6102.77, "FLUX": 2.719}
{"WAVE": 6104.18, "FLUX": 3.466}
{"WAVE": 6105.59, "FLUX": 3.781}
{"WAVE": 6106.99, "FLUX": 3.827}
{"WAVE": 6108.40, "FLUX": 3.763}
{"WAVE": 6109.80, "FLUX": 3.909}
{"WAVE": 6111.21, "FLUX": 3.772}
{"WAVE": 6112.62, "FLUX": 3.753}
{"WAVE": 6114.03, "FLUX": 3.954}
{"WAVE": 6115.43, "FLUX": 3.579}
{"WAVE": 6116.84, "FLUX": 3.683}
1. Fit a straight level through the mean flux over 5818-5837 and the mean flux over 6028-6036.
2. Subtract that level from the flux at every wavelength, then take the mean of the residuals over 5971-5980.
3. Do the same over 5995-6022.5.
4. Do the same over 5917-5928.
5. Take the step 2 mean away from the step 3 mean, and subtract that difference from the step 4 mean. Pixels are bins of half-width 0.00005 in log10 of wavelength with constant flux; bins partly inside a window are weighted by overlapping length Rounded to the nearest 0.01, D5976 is -0.66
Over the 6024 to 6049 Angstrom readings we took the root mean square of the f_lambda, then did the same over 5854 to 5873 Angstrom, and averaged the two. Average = 3.34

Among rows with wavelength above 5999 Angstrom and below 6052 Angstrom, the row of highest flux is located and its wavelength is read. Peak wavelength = 6010.73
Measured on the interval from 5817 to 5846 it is 5830.79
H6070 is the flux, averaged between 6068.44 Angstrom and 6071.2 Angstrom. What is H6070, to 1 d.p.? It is 3.6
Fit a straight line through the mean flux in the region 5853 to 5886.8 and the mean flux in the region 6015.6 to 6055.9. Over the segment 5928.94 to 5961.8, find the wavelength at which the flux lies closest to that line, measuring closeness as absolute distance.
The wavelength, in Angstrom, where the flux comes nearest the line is 5941.93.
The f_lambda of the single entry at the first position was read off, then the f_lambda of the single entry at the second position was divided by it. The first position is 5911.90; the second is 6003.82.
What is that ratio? 1.02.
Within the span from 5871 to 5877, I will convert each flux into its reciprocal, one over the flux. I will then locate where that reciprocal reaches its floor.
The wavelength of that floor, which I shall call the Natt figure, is 5873.91 Angstrom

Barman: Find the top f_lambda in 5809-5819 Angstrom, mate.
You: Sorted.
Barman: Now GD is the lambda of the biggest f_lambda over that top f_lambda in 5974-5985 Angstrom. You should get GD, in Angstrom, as 5981.74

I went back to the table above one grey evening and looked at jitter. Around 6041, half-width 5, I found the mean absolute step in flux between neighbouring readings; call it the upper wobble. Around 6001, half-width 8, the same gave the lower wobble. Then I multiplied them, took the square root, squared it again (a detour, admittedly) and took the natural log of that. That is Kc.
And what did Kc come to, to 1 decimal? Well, -3.1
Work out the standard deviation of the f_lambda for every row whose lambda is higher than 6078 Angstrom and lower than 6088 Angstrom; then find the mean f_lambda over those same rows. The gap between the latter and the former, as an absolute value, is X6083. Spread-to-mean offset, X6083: 3.4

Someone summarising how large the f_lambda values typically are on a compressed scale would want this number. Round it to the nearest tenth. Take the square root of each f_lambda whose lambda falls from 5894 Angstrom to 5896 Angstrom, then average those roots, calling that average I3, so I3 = 1.1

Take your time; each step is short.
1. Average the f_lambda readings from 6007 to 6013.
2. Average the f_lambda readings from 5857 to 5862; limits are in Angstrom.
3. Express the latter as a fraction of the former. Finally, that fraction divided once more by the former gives 0.246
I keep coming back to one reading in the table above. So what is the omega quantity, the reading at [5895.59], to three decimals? 1.072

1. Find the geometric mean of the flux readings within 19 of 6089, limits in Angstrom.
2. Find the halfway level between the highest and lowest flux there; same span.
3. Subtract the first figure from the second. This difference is -0.28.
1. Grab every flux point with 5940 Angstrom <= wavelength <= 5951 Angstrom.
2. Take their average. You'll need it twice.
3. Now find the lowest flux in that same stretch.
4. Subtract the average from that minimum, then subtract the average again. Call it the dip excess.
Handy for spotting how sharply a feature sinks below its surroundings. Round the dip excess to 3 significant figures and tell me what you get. -3.45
